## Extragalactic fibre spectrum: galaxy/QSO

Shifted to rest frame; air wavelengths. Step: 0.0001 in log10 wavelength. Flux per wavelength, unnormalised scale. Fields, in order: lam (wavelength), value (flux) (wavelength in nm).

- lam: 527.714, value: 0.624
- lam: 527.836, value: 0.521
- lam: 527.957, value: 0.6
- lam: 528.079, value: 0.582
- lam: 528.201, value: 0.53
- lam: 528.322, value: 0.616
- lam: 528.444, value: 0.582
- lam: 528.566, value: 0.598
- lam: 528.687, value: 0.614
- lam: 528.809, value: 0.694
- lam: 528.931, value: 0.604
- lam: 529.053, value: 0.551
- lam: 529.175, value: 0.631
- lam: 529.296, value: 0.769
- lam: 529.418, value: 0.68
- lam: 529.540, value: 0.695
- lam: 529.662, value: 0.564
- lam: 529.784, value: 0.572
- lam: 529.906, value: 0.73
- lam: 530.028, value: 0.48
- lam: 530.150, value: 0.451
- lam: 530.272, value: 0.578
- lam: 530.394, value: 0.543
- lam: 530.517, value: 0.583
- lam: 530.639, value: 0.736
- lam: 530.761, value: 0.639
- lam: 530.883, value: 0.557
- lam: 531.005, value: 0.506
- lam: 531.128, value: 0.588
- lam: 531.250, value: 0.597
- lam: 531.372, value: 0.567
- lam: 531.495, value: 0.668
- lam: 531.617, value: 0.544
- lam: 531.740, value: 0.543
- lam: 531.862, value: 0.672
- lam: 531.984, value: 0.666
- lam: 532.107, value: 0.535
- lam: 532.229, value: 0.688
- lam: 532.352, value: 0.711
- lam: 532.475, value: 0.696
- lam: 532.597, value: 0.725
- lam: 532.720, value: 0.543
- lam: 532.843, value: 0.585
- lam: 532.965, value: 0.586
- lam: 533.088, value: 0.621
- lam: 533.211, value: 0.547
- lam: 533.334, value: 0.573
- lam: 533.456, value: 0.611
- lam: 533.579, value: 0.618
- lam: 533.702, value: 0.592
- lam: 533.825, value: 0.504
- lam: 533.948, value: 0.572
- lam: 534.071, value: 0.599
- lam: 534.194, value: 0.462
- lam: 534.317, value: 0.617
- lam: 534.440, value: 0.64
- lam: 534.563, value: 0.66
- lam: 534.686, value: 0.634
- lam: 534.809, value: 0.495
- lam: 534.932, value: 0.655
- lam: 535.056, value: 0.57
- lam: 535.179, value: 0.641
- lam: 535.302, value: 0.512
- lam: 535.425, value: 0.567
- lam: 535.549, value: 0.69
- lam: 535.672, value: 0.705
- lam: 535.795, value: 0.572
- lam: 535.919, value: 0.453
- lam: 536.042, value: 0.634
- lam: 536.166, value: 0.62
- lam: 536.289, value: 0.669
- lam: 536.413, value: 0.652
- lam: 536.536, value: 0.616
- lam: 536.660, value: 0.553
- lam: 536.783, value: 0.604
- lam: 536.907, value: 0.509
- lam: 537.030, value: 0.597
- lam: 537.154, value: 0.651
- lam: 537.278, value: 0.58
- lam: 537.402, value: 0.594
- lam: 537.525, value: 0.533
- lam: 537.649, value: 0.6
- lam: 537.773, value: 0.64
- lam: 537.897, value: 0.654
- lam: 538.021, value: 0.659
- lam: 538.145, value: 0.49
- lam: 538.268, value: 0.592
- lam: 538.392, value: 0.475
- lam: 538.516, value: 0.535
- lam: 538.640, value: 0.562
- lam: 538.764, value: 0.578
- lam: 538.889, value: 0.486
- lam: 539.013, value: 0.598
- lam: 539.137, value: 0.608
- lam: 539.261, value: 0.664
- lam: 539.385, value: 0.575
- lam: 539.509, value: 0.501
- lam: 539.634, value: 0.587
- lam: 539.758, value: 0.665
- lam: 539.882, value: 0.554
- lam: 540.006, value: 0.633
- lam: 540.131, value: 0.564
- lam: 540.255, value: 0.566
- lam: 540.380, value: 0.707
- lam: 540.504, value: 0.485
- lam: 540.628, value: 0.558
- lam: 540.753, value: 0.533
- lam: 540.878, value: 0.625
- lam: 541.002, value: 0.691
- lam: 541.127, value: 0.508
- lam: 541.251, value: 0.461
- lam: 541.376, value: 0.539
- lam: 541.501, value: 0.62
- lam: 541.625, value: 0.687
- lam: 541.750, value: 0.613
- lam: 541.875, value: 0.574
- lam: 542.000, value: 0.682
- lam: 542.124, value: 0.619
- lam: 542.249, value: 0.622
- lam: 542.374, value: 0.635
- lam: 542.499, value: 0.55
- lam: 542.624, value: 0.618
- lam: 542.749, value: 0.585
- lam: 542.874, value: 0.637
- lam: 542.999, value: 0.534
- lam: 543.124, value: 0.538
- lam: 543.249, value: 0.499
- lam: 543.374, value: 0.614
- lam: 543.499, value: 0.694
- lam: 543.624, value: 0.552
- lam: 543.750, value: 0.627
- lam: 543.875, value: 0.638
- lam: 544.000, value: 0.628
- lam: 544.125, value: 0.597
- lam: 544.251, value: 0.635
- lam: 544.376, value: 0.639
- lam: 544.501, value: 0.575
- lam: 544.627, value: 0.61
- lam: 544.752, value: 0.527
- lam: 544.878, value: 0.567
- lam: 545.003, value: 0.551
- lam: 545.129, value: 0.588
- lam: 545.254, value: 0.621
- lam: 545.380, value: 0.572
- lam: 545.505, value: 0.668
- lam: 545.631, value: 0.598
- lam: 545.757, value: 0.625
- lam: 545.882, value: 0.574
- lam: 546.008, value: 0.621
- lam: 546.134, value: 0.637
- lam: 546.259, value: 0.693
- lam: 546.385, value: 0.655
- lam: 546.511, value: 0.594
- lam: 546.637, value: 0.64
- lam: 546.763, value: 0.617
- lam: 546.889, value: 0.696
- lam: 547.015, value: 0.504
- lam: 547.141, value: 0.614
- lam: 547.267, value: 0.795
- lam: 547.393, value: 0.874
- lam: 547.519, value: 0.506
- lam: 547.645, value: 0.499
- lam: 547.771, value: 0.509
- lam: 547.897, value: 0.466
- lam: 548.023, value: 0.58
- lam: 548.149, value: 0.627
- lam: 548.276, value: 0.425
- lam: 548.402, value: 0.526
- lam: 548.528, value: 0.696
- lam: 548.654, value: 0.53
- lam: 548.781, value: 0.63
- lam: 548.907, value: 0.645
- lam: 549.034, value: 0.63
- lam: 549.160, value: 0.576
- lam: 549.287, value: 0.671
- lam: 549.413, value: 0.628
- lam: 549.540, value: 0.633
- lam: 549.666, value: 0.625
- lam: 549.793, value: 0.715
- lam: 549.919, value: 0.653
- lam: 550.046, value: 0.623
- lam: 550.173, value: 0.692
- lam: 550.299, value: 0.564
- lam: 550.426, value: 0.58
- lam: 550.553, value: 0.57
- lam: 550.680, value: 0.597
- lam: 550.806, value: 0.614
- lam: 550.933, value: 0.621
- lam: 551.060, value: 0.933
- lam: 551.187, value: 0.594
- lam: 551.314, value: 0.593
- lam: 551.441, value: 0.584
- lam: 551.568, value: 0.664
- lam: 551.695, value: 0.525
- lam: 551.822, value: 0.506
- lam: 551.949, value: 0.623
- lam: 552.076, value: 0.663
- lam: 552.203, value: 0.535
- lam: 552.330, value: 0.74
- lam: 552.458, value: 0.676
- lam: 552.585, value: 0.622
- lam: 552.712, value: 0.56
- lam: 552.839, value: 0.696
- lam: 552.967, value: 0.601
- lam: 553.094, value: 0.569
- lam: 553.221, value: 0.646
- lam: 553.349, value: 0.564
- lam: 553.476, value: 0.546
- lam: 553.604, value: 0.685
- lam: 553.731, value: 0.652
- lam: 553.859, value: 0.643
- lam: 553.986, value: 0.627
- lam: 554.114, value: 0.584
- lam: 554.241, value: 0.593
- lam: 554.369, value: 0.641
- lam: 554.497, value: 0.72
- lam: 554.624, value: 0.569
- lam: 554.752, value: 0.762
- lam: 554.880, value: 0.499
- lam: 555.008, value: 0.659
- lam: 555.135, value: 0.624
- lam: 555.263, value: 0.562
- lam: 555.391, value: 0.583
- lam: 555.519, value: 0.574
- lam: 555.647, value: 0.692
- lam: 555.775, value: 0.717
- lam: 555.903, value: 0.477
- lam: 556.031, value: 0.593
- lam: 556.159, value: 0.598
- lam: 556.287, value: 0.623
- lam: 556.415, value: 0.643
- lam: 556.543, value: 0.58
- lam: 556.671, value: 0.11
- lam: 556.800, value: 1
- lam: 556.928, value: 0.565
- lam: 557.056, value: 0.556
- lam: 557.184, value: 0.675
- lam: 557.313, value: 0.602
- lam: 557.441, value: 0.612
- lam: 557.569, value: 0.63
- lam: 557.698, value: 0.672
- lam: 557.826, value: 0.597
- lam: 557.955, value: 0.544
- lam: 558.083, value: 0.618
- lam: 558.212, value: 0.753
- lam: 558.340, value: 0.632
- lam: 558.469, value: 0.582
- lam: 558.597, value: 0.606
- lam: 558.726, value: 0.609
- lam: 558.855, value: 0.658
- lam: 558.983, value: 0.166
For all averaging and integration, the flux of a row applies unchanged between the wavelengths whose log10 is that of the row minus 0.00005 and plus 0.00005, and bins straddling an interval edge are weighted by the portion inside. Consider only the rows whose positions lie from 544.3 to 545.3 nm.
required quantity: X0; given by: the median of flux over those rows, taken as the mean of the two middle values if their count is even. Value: 0.58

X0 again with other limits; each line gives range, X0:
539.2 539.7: 0.58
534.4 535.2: 0.64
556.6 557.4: 0.58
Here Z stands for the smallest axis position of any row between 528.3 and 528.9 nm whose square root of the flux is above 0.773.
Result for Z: 528.322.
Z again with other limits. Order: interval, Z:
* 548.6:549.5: 548.781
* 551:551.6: 551.060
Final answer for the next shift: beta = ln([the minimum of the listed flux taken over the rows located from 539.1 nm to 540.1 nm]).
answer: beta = -0.69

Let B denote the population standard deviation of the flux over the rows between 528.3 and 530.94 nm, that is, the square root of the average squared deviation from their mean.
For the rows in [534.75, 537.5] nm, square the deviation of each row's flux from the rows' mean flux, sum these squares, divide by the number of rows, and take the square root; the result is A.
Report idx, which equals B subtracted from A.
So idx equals -0.01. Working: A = 0.064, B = 0.0784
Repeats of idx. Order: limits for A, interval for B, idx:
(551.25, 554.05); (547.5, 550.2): -0.02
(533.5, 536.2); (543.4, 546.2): 0.03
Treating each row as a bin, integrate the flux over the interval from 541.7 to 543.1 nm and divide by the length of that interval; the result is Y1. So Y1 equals 0.604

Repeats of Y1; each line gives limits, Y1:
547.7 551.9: 0.607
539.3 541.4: 0.575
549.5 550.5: 0.635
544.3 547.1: 0.608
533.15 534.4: 0.571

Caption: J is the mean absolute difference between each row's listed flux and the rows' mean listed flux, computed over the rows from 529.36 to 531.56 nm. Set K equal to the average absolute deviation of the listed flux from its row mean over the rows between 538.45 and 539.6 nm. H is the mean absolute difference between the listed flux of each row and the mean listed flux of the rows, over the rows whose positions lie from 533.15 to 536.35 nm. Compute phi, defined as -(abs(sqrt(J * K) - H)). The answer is -0.002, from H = 0.053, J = 0.06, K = 0.041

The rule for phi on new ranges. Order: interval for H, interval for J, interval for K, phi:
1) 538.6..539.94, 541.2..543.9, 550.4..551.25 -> -0.023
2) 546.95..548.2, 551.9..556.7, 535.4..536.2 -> -0.040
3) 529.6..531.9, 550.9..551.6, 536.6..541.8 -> -0.011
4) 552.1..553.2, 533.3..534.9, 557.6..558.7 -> -0.013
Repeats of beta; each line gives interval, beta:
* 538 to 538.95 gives -0.74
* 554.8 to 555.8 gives -0.70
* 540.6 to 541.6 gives -0.77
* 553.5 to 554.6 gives -0.54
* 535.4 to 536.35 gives -0.79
